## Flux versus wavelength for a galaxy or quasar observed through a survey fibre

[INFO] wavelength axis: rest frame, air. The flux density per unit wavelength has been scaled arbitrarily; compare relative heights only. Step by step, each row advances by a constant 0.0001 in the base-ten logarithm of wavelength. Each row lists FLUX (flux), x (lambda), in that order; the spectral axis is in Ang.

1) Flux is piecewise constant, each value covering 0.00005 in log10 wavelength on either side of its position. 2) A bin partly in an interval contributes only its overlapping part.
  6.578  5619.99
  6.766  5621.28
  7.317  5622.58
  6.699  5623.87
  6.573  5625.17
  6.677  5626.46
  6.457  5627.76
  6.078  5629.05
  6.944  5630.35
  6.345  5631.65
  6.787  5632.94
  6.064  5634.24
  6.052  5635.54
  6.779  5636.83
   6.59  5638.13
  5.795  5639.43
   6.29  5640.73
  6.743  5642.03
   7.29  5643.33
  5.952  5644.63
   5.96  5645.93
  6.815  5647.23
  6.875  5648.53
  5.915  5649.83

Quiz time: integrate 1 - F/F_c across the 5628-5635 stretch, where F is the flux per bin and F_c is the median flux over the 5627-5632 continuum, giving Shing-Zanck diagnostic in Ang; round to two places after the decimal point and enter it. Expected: -0.04 Ang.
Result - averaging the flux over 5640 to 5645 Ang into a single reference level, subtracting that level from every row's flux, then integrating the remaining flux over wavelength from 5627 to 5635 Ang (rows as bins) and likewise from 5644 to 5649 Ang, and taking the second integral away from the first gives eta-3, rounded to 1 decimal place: -0.1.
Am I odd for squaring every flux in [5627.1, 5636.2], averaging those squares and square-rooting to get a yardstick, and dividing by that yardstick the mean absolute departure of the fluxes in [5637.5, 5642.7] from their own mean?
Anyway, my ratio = 0.049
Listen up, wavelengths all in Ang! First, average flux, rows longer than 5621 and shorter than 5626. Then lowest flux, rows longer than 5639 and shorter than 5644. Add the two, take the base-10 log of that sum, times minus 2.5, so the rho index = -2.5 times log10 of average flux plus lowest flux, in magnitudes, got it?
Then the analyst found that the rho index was -2.75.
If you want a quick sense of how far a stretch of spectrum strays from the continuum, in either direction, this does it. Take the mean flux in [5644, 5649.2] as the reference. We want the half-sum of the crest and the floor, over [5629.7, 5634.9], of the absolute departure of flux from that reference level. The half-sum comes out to 0.30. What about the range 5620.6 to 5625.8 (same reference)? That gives 0.54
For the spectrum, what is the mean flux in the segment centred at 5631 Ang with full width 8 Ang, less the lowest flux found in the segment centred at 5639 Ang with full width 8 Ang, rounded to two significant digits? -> 0.65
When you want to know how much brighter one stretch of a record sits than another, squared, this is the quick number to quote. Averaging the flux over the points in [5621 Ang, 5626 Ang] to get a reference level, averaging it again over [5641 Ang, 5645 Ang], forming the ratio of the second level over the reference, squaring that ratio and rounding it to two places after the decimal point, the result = 0.95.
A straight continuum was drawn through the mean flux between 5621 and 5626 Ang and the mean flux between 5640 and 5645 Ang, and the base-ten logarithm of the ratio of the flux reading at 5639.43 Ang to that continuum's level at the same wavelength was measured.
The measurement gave -0.06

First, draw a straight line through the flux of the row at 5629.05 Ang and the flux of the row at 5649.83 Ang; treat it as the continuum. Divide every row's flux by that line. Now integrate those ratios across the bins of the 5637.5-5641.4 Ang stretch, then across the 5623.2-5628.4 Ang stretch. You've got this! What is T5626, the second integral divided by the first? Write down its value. 1.4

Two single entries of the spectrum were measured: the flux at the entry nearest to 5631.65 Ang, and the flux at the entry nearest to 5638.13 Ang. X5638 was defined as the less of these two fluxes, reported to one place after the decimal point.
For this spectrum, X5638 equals 6.3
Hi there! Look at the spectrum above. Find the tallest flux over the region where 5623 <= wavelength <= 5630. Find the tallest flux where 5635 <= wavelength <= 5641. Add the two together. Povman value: 13.5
